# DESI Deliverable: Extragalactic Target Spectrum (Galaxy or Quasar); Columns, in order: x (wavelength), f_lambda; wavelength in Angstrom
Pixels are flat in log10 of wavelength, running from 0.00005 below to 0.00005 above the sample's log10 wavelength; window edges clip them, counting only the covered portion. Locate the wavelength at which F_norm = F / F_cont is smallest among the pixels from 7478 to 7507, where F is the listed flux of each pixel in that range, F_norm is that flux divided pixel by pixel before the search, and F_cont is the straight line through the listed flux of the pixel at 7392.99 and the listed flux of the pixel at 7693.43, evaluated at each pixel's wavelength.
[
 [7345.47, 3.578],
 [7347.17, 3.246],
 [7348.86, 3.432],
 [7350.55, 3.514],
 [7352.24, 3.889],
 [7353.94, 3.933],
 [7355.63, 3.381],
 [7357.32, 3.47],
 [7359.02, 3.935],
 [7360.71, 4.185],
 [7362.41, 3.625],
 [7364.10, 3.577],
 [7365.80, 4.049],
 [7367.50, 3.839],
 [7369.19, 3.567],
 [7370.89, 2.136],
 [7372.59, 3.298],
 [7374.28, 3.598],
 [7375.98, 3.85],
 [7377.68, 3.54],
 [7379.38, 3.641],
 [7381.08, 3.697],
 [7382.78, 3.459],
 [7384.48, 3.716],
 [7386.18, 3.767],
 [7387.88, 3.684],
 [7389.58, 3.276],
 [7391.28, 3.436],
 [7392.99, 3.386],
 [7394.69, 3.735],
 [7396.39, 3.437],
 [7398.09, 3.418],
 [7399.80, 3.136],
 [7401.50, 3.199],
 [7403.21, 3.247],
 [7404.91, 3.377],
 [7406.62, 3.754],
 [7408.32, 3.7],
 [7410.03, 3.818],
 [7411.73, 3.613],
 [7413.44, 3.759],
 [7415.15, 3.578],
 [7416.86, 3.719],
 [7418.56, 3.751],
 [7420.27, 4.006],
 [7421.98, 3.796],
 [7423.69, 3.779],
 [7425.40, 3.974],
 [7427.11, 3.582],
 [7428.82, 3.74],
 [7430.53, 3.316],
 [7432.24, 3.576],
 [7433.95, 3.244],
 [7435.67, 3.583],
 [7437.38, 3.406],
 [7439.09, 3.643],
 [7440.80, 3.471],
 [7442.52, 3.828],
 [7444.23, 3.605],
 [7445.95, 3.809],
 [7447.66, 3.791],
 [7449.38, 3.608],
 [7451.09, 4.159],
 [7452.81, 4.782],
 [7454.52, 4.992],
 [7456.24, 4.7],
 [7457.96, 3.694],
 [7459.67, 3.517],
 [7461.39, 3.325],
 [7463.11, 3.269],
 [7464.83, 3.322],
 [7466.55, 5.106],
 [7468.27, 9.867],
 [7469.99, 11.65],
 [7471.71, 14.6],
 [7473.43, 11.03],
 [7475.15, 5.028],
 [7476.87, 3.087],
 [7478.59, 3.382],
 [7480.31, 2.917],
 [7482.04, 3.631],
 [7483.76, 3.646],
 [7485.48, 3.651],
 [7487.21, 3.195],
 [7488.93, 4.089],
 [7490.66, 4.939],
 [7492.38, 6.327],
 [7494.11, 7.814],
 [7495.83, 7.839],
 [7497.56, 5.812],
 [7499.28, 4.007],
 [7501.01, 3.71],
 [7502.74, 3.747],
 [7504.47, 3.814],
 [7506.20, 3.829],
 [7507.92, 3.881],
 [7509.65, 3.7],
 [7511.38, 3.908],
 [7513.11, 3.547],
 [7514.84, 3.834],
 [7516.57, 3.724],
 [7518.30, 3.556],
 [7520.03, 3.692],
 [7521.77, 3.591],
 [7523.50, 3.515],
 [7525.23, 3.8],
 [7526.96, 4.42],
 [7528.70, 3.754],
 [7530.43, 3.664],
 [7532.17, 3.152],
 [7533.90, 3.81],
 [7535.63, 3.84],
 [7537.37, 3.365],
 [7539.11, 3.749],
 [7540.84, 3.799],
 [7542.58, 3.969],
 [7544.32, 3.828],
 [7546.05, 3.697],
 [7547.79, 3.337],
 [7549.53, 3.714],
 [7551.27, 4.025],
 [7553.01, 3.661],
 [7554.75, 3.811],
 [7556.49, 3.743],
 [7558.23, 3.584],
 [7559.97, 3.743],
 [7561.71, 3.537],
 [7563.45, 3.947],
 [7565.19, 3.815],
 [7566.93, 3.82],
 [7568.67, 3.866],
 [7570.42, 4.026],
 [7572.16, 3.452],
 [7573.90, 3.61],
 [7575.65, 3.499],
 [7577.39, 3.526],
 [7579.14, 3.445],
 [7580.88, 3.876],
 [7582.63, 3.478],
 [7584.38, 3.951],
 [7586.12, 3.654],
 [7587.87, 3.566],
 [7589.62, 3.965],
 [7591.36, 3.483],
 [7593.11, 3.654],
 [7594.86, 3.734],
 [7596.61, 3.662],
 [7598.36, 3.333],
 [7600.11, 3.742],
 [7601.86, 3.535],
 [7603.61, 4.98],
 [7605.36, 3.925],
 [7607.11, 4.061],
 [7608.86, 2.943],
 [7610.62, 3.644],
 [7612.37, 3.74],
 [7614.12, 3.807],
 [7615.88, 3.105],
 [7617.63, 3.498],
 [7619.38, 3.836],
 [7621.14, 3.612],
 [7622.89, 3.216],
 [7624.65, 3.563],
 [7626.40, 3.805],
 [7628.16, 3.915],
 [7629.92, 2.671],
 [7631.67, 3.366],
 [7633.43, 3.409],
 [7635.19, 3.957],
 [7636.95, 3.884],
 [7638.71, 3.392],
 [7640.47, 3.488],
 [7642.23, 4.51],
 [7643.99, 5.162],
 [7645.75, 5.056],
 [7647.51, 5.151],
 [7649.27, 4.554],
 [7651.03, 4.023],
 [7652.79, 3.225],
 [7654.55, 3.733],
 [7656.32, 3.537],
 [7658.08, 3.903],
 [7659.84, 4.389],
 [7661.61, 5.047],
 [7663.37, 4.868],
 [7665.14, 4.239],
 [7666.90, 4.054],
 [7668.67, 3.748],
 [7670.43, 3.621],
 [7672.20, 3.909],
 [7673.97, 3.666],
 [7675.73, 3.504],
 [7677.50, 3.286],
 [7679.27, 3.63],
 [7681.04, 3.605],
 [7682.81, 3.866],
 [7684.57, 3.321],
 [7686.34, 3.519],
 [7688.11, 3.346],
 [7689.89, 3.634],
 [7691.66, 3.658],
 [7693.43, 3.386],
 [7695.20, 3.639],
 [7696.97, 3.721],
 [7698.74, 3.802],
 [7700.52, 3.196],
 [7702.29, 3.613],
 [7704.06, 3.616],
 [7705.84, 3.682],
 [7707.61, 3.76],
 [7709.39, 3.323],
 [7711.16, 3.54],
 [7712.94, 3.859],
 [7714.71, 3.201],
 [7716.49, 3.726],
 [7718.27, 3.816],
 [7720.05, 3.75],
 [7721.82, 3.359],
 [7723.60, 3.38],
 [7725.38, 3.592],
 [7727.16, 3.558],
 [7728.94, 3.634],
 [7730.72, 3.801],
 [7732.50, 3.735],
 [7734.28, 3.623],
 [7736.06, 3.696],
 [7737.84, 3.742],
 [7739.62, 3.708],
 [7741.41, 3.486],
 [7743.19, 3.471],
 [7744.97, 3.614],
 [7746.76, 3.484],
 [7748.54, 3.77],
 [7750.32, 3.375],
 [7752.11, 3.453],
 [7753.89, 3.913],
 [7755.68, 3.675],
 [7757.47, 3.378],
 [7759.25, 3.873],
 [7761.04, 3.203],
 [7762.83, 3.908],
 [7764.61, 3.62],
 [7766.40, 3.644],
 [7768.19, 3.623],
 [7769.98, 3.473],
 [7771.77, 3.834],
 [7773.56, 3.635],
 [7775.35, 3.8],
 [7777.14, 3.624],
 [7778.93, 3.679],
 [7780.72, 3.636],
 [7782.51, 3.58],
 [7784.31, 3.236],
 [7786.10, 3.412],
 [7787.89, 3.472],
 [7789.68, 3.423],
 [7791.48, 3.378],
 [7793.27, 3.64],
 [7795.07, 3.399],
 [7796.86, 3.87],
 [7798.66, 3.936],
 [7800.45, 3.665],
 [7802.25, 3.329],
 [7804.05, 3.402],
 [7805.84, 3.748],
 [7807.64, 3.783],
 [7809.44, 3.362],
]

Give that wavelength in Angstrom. 7480.31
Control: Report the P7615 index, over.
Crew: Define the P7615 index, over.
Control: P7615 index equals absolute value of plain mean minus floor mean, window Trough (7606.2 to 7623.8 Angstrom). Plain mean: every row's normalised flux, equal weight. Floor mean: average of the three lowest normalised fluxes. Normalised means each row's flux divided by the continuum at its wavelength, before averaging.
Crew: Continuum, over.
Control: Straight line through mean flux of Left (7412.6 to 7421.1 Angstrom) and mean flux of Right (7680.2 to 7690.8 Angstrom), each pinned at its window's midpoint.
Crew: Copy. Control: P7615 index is 0.13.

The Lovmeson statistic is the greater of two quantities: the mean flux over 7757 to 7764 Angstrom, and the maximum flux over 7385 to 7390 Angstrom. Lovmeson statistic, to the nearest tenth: 3.8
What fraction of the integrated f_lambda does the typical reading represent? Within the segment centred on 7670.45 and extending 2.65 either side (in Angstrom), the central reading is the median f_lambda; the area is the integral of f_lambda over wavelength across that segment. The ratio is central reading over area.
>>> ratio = 0.188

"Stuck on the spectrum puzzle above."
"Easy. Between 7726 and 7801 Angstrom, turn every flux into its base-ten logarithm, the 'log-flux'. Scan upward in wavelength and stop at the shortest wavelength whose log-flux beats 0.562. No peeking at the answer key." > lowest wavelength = 7730.72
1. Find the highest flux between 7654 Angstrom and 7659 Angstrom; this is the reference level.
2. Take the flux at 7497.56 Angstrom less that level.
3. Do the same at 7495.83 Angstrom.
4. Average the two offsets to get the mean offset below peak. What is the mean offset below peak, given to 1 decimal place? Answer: 2.9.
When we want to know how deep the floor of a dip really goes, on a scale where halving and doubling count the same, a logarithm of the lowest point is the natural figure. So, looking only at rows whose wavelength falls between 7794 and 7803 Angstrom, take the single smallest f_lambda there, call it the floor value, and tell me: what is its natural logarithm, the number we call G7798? 1.20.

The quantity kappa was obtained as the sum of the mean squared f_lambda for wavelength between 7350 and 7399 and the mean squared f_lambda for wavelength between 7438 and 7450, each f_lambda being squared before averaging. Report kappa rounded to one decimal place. 26.5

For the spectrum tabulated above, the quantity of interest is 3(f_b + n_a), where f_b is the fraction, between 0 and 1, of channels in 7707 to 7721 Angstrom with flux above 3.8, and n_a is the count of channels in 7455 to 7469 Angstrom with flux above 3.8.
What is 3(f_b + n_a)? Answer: 10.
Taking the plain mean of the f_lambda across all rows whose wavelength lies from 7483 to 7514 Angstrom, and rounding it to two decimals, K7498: 4.53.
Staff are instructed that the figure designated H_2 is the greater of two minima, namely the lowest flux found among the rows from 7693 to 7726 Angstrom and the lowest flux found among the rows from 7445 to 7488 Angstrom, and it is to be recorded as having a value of 3.20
